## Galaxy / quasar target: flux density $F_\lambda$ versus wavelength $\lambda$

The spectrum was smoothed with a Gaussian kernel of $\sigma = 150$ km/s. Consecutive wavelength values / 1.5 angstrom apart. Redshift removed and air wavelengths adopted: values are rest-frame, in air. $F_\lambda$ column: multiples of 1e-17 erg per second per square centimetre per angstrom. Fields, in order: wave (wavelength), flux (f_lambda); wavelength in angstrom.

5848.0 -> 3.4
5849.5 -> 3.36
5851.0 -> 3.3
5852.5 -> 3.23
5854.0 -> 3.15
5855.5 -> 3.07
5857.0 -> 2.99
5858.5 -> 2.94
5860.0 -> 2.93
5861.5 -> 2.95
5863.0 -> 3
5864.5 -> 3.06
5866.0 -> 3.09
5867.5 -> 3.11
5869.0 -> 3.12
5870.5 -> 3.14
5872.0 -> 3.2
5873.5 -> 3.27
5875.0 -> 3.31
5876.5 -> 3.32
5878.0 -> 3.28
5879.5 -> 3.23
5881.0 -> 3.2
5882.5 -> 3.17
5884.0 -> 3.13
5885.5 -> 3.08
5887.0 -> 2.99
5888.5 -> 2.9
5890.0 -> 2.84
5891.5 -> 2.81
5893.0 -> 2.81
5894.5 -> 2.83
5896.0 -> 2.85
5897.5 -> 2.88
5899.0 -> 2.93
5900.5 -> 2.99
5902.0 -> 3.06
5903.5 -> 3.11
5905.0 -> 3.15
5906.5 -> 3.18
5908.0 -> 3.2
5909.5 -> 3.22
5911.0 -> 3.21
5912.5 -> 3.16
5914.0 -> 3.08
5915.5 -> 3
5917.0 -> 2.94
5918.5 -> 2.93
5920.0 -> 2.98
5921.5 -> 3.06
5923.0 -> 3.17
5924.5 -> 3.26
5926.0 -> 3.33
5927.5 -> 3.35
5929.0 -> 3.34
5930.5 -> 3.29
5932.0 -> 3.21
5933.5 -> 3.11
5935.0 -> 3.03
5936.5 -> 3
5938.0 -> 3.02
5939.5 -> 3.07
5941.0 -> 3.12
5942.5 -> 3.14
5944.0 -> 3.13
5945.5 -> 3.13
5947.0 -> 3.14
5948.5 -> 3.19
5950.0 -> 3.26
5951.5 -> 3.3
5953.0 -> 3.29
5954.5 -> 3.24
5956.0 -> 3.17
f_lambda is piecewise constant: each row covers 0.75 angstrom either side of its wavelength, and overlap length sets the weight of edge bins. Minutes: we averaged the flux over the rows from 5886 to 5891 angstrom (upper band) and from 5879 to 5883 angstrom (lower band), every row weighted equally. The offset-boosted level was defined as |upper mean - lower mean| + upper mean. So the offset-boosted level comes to 3.20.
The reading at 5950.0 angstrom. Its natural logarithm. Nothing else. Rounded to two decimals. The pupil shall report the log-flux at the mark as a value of 1.18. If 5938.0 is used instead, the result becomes 1.11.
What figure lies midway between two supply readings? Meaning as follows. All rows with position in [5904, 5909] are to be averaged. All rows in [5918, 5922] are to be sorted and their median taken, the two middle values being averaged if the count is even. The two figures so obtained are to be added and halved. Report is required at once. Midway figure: 3.08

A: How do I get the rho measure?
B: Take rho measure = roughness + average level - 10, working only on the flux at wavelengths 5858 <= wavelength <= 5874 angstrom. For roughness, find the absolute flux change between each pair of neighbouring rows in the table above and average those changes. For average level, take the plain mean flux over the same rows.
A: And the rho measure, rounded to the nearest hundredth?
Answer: -6.89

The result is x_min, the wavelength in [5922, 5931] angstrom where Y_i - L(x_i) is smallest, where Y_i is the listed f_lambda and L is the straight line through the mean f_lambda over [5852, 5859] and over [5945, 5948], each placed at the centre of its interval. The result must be 5923.0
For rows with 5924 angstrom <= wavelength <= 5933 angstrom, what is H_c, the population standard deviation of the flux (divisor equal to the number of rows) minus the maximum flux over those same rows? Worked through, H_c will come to -3.30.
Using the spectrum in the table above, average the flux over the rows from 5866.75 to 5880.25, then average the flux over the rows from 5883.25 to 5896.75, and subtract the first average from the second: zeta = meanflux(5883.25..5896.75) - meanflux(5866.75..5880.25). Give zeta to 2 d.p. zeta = -0.30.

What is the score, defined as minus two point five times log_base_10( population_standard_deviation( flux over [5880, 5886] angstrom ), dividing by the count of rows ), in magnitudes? 3.37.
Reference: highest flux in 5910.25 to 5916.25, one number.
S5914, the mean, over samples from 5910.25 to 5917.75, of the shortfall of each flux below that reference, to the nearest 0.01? 0.13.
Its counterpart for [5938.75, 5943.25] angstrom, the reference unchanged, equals 0.10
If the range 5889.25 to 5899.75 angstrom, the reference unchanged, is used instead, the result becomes 0.36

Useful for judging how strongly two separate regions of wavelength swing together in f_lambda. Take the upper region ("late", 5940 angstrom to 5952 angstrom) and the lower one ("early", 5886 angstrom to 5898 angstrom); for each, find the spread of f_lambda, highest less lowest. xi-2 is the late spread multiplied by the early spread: 0.032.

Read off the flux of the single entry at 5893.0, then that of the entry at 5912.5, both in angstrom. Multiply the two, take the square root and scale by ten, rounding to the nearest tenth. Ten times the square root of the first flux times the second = 29.8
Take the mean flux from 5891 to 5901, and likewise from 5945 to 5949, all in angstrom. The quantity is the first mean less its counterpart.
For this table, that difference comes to -0.28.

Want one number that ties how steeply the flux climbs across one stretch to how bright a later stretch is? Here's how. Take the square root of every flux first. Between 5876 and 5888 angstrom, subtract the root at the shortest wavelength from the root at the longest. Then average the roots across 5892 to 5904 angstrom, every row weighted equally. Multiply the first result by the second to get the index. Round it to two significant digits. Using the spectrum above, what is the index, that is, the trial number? -0.16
